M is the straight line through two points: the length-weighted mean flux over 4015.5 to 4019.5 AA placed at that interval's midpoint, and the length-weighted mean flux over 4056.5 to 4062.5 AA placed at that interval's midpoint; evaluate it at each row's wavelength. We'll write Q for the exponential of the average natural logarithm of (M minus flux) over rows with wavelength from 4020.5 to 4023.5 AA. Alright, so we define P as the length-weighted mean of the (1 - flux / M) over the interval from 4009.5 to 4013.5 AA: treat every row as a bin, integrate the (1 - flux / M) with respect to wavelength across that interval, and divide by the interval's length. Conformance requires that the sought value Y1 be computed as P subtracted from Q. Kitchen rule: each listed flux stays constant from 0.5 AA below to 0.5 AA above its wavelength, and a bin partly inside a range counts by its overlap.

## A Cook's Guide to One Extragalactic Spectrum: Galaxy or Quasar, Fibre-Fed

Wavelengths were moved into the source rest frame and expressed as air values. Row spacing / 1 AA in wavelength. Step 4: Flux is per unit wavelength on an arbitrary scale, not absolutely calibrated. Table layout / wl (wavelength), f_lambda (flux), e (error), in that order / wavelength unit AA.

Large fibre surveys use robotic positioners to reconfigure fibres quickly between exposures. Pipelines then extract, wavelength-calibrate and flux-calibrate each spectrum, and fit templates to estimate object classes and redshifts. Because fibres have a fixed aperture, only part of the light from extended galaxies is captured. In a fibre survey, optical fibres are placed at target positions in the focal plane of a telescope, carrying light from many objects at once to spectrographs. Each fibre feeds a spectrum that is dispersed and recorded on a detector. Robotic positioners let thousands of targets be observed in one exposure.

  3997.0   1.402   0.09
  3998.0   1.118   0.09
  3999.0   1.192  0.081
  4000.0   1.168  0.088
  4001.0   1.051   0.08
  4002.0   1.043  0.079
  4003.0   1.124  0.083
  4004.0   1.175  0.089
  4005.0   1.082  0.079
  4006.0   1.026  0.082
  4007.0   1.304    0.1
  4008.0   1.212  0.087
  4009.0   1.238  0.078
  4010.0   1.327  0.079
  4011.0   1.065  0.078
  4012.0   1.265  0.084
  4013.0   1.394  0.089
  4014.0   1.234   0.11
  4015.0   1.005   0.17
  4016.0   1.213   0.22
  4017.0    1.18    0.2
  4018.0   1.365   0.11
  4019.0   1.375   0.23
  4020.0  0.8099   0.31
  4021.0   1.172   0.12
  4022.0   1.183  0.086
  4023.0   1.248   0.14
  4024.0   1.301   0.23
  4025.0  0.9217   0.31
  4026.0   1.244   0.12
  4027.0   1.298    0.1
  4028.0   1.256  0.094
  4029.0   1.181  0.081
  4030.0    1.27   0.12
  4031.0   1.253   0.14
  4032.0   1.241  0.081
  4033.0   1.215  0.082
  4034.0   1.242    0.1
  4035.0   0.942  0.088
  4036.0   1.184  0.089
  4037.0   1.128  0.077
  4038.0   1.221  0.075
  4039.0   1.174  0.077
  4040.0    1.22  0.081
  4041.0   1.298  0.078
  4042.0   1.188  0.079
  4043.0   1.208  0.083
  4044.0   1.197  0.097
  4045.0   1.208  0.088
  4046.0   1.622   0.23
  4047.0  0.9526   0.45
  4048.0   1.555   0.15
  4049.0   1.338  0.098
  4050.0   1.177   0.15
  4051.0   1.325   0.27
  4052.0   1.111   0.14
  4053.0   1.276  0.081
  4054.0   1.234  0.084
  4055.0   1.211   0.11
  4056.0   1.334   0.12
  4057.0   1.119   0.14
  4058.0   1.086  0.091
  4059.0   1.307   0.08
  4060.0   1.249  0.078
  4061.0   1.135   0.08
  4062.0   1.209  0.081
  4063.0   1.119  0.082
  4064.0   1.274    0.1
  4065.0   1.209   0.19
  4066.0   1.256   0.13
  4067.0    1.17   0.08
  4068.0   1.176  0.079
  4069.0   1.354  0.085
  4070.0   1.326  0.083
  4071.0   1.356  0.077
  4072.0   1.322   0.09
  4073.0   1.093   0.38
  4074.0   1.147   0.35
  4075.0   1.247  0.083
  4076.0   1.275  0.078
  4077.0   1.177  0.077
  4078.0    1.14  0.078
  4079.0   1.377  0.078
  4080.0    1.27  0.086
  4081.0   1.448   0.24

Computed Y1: 0.03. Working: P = 0.03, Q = 0.06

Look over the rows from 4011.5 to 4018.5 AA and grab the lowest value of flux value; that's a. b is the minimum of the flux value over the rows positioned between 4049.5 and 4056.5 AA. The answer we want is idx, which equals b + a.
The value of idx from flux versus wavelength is 2.12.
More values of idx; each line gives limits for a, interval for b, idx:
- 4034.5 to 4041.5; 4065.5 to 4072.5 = 2.11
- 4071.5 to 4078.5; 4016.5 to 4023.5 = 1.90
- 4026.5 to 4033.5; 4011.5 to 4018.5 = 2.19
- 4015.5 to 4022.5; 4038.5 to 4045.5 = 1.98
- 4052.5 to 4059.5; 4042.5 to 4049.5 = 2.04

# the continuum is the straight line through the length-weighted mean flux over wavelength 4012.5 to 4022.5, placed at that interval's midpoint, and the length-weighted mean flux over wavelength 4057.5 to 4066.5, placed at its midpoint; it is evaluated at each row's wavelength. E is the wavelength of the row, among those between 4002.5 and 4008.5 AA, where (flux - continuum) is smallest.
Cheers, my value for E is 4006.0 AA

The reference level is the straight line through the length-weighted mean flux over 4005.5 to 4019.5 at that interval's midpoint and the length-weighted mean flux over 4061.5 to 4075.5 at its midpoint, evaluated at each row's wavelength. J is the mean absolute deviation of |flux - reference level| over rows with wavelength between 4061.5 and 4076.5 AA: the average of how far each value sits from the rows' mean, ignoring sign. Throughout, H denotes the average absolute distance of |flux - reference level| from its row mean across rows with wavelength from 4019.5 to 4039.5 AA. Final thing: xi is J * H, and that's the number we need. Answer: 0.0029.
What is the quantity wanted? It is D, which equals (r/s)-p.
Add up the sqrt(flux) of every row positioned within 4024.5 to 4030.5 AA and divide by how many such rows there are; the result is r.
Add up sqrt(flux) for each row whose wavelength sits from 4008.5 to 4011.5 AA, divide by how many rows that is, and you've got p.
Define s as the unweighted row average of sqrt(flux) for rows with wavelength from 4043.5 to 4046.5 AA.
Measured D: -0.15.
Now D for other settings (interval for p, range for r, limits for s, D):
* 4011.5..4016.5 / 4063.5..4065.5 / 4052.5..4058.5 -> -0.09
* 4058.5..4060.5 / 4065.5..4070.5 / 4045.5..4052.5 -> -0.14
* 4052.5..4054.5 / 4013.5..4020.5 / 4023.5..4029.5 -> -0.14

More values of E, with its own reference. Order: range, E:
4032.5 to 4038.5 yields 4035.0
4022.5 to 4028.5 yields 4025.0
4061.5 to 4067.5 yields 4063.0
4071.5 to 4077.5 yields 4073.0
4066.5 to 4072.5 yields 4067.0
